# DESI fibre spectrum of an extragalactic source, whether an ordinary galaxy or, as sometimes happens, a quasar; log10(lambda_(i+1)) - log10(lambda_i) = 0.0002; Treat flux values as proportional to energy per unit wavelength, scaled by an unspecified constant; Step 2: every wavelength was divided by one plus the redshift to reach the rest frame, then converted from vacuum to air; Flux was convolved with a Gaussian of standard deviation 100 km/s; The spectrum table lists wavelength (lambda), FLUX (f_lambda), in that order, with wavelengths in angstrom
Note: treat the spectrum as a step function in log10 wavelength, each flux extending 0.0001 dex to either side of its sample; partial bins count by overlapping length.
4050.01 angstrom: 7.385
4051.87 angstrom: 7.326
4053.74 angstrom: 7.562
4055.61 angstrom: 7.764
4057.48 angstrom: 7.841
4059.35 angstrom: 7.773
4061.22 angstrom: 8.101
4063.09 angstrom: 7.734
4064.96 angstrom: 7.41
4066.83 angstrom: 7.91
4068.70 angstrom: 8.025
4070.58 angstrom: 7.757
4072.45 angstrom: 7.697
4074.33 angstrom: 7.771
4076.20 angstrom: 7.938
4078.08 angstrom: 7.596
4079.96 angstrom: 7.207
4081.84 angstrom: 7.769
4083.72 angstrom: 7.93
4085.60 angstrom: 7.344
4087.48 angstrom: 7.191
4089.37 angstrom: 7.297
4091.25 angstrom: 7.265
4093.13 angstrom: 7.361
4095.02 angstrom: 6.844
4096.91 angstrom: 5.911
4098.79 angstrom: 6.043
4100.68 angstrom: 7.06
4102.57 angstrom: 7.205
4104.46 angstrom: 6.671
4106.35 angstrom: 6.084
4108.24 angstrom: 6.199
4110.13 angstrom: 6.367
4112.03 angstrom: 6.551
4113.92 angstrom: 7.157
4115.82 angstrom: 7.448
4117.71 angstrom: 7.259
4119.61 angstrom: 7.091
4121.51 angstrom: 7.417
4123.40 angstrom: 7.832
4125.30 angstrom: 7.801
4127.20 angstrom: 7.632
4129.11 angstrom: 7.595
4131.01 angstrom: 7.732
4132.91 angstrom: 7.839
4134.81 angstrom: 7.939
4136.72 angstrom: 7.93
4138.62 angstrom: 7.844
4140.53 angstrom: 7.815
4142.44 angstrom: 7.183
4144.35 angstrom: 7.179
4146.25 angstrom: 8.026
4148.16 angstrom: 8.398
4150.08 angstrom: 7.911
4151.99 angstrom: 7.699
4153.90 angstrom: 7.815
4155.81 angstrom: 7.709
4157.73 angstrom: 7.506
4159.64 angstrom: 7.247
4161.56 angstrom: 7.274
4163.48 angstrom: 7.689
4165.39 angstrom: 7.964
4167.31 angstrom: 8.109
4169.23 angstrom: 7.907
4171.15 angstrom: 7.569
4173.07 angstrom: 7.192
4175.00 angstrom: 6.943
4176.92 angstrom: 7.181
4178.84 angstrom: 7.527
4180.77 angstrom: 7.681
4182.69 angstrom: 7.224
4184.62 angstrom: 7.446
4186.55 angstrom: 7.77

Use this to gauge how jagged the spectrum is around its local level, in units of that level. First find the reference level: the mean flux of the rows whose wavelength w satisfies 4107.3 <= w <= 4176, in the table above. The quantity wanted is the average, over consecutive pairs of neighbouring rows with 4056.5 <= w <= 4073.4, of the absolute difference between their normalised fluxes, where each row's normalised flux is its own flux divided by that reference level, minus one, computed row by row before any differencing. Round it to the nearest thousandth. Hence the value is 0.034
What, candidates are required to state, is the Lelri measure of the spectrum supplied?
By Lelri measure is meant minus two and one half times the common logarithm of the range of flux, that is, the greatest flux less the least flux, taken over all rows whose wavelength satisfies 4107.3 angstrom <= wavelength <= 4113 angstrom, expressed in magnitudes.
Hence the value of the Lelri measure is 1.1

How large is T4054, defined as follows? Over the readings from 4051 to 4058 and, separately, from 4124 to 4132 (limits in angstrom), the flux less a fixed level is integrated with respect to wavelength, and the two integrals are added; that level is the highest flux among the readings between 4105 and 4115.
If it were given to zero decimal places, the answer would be 8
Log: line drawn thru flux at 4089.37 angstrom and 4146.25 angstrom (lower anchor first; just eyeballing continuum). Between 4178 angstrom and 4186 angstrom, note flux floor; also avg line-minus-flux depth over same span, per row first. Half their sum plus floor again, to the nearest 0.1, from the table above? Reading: 11.3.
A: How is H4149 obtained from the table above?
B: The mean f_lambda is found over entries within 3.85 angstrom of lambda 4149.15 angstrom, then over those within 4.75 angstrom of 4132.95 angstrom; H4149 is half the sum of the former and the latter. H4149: 7.91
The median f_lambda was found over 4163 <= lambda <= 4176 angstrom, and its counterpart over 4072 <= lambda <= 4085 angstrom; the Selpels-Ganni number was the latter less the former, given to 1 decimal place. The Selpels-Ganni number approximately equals 0.1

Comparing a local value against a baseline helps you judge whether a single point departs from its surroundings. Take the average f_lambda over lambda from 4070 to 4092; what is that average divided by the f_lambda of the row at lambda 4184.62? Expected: 1.02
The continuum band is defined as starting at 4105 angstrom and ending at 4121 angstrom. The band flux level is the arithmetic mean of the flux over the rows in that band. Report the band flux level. 6.8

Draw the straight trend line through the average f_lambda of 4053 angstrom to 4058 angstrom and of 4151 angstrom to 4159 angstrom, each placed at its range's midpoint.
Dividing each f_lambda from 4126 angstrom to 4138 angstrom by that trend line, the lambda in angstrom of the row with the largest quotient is 4134.81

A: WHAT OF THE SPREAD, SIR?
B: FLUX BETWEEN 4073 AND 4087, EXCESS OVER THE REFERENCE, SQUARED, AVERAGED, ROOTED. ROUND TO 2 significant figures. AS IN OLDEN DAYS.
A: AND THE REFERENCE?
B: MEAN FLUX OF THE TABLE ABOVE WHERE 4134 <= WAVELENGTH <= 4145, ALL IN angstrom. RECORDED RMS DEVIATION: 0.26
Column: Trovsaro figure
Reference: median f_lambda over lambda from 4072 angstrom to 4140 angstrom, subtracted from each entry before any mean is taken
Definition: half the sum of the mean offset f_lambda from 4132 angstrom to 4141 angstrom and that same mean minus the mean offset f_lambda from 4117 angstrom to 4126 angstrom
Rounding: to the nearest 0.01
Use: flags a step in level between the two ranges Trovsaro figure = 0.46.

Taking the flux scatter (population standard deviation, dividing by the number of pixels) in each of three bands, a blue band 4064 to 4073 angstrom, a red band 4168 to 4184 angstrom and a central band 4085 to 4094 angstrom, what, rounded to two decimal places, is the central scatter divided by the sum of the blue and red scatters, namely 0.12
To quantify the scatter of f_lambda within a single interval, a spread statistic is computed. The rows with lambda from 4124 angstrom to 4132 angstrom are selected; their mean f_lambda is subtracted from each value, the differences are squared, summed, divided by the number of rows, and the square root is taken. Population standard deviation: 0.081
